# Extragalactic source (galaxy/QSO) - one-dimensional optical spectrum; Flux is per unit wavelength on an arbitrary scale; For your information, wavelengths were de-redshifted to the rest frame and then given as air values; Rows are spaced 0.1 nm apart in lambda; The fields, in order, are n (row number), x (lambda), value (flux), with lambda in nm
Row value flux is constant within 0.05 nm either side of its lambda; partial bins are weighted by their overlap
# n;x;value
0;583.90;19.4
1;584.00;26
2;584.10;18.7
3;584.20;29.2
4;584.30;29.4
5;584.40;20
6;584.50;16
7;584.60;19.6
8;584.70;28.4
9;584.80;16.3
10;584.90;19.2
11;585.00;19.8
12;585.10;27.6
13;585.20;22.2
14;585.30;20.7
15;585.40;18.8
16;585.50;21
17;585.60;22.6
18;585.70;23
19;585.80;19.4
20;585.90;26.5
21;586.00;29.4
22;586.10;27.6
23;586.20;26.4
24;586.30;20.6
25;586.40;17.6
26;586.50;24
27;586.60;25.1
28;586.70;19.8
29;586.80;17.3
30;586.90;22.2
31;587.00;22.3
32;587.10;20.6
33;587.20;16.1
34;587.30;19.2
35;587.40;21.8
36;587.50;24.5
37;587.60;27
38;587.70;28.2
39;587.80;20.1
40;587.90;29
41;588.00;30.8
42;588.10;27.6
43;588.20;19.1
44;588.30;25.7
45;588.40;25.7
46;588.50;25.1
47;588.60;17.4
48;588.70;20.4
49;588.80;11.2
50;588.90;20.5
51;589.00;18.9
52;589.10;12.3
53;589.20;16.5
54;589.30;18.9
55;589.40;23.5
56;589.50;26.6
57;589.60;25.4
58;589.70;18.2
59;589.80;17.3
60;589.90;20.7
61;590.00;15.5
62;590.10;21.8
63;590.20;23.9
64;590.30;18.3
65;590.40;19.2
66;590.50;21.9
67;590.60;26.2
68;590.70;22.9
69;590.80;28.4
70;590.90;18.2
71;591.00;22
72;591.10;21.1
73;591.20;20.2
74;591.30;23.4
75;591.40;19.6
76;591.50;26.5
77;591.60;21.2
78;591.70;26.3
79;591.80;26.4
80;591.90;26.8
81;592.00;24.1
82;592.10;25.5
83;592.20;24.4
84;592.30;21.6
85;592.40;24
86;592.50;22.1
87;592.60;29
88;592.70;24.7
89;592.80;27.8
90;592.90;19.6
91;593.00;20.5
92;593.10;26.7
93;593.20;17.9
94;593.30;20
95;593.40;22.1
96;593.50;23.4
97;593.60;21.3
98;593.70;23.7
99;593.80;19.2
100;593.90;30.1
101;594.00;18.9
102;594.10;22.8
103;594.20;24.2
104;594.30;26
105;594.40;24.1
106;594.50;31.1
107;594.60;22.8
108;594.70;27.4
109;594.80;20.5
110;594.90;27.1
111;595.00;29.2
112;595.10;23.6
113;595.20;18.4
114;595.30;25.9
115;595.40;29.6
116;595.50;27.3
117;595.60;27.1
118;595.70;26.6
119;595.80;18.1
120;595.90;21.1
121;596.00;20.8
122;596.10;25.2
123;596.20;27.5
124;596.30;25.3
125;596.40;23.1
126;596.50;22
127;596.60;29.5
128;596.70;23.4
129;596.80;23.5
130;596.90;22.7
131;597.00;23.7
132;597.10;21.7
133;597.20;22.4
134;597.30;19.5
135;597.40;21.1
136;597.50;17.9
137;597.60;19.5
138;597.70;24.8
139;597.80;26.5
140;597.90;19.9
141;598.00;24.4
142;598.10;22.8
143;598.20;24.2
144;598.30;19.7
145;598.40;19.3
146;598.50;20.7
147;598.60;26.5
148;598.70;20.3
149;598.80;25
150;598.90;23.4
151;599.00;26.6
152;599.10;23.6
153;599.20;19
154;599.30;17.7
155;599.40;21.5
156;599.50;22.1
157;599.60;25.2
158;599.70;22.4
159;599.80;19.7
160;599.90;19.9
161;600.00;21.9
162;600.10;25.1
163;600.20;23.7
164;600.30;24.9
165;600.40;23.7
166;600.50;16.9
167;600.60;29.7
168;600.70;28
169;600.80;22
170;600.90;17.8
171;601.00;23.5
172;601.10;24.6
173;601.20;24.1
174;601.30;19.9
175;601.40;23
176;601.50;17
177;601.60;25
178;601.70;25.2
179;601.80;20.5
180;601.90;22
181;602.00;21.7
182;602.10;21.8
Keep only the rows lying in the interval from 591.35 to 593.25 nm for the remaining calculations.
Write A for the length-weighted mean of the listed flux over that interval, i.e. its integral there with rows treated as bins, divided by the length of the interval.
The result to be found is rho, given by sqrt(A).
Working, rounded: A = 23.9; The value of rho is 4.9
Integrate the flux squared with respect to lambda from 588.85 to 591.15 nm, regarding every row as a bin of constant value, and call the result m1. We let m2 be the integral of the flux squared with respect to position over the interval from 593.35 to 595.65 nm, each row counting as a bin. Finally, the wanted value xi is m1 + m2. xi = 2448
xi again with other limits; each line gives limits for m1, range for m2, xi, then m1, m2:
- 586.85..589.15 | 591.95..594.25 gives 2429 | 1169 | 1261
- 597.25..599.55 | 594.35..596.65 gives 2589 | 1131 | 1458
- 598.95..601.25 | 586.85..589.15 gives 2384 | 1215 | 1169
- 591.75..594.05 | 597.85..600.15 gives 2441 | 1292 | 1149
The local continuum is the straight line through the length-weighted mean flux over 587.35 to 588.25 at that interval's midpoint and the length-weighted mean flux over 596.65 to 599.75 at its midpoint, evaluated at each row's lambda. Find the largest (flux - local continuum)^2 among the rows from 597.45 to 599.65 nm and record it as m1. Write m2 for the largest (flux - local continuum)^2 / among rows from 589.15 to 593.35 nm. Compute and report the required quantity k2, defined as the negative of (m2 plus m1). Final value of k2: -106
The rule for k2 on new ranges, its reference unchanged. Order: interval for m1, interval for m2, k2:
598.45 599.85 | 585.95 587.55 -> -109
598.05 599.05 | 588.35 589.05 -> -212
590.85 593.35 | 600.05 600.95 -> -105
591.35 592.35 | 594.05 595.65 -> -82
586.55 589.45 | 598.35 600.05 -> -212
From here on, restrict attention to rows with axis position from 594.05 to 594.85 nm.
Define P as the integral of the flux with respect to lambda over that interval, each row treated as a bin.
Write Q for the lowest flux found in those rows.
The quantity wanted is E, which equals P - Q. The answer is -0.6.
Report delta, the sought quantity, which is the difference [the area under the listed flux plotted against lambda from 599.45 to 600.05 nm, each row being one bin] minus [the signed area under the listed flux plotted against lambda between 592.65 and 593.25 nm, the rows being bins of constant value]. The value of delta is -0.6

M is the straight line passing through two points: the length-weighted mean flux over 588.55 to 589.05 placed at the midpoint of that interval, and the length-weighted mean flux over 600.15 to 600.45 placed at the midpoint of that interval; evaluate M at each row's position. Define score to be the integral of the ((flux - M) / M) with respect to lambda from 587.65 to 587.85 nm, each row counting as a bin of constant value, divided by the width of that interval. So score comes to 0.4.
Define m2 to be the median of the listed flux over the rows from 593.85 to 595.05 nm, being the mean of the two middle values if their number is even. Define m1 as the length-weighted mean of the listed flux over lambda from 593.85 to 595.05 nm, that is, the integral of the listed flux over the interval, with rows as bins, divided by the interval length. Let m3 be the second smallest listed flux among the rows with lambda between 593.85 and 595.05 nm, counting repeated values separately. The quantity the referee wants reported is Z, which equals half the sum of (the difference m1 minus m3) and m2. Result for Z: 15.0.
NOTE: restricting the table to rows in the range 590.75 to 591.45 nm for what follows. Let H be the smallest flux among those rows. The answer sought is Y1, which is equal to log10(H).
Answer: 1.26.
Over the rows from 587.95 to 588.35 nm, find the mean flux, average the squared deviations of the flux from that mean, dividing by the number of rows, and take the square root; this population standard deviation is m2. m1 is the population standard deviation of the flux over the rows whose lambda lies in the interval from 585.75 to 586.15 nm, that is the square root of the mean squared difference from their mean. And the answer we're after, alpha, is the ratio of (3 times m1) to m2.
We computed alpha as 2.7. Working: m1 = 3.8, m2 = 4.3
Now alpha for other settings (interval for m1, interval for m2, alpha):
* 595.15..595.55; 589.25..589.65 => 4.3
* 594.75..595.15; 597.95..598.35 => 5.3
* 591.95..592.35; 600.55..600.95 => 0.9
